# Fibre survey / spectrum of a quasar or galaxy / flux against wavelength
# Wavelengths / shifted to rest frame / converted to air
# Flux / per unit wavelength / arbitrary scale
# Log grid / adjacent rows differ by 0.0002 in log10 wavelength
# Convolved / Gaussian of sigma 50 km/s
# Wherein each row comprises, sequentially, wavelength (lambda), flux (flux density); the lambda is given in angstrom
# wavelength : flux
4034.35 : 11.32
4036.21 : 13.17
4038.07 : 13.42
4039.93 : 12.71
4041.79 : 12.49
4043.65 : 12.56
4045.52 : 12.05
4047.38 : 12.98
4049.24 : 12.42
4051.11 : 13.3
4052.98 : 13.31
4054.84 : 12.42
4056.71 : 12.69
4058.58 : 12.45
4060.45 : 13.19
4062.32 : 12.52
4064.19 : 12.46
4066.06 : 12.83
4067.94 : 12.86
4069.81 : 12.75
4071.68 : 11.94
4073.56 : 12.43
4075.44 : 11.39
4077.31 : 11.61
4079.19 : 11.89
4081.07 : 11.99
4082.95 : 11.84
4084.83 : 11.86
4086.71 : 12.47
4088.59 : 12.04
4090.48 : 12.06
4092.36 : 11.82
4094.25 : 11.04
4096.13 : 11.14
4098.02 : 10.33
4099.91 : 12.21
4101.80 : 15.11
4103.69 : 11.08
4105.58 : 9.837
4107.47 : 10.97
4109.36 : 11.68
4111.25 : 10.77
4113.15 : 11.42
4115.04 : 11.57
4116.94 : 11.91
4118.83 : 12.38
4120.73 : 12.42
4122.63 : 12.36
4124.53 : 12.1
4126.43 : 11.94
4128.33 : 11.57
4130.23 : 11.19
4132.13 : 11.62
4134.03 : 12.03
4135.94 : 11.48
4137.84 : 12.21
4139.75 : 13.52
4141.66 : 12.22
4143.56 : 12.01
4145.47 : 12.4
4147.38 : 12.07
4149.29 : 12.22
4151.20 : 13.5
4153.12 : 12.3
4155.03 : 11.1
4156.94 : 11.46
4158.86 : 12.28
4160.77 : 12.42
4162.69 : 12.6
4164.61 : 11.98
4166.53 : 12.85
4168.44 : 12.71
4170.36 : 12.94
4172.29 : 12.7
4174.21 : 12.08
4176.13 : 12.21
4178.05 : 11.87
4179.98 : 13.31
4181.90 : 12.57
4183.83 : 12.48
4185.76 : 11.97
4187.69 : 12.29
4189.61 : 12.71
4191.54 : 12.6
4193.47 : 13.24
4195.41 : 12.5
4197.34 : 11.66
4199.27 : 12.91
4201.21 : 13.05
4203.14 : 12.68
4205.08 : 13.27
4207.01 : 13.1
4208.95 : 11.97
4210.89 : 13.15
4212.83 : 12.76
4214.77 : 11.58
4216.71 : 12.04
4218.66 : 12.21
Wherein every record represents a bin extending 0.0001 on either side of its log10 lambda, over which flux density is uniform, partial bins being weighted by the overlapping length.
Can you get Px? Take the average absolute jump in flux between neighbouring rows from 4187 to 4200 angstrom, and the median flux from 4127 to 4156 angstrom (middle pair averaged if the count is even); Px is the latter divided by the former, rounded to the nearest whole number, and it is 18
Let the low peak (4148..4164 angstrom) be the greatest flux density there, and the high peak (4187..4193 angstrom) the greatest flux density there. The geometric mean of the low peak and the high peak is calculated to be 13.1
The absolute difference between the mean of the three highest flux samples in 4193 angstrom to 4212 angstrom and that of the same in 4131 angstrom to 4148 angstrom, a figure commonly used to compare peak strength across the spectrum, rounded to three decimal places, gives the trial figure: 0.507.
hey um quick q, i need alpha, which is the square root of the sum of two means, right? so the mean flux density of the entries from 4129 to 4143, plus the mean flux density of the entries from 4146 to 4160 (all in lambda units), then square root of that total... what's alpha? 4.92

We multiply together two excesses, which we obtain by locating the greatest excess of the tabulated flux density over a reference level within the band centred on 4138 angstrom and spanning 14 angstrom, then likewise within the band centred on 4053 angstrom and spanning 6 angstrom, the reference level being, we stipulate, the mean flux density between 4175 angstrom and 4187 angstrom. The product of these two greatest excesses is 1.0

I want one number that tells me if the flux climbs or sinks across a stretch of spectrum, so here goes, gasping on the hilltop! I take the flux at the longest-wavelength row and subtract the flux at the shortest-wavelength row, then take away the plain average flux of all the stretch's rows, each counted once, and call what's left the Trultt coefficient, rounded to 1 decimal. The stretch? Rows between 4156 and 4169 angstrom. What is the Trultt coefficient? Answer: -11.1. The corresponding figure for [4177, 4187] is -12.3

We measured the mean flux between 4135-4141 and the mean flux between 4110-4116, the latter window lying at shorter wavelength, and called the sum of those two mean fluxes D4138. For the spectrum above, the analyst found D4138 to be 23.7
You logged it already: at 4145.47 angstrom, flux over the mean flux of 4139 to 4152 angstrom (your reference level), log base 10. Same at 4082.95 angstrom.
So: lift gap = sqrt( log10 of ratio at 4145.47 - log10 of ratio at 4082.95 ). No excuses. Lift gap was 0.142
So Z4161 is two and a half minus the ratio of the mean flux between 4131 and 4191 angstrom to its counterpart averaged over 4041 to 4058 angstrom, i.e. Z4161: 1.53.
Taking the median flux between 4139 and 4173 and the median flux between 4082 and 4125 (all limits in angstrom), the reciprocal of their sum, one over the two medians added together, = 0.0413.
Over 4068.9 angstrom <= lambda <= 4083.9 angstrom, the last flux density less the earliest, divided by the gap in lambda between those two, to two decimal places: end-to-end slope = -0.07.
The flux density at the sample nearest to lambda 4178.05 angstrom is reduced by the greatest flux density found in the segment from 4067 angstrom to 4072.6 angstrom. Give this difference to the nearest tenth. -1.0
